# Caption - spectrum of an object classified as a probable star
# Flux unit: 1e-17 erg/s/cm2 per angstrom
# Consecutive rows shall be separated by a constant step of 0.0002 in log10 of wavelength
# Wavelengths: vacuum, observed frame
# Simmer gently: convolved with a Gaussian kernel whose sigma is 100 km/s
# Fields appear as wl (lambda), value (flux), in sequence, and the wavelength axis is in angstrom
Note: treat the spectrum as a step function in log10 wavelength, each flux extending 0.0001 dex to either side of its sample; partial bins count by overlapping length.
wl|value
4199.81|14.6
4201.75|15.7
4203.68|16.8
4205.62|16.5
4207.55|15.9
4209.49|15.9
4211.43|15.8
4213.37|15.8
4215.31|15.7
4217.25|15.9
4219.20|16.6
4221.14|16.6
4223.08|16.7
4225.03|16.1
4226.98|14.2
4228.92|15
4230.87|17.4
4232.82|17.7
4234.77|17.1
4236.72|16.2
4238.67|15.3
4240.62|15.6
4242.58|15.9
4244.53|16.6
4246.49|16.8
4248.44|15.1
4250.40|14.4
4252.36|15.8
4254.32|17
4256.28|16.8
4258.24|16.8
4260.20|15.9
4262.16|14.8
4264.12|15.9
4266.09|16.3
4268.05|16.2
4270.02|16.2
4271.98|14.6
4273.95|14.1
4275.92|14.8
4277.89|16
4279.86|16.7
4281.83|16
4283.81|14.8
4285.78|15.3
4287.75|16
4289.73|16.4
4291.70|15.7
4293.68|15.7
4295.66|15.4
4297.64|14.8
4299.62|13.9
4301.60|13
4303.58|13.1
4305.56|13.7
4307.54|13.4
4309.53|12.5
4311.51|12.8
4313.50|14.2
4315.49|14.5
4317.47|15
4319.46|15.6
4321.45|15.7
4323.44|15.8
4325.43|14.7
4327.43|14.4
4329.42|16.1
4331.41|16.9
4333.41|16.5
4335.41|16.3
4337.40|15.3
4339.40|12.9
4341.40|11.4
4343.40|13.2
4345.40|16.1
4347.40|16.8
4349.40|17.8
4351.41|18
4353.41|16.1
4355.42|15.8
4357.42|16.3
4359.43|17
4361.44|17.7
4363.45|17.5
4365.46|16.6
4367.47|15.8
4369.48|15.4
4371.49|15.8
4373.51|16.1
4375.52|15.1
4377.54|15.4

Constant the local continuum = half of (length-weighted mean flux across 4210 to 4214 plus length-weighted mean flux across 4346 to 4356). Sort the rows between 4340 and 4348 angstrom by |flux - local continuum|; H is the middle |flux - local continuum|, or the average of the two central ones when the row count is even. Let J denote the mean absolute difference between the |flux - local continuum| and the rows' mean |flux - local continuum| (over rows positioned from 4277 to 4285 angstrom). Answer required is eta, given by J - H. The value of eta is -1.3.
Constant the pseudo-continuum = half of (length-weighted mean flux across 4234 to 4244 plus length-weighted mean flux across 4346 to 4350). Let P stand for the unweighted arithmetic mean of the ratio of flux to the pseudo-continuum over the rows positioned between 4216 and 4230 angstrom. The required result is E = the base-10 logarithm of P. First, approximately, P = 0.96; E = -0.019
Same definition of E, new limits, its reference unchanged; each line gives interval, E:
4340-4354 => -0.026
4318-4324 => -0.024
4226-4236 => -0.008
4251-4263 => -0.011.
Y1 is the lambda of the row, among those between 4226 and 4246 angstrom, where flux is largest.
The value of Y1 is 4232.82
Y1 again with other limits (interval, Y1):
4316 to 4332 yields 4331.41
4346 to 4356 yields 4351.41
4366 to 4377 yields 4373.51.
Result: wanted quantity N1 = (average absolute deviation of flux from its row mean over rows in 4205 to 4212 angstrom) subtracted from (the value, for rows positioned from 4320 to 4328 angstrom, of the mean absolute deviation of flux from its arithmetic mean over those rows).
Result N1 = 0.4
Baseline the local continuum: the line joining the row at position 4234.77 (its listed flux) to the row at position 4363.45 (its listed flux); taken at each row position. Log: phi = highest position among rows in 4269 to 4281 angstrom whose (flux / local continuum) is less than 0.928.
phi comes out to 4275.92 angstrom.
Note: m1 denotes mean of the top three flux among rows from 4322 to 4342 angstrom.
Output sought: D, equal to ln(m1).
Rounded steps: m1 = 16.6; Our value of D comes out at 2.807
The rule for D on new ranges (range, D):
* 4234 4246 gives 2.811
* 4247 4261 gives 2.825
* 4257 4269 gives 2.799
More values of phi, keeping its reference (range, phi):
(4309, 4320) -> 4319.46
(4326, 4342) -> 4341.40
